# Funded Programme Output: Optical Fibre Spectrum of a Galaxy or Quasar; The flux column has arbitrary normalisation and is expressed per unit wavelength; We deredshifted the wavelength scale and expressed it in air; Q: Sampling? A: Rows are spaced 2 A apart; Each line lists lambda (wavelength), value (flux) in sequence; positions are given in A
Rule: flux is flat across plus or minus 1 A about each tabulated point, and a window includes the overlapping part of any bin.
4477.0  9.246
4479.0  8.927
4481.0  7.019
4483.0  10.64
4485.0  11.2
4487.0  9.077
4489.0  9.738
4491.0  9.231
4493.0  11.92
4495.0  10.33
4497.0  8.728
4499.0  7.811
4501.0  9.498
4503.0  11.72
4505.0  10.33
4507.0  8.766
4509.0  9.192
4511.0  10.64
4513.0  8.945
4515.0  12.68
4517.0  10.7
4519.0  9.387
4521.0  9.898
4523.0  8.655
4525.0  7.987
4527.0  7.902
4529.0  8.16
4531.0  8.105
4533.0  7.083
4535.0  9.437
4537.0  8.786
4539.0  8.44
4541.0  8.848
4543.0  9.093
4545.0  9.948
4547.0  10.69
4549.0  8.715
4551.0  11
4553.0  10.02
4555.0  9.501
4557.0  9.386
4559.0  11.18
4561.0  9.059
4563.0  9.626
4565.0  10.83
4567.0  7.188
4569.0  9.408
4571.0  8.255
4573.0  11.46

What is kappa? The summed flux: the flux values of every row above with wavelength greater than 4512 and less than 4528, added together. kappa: 76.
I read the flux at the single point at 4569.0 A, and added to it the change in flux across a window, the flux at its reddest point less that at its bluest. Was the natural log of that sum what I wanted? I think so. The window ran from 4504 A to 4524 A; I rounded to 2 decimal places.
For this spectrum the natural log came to 2.05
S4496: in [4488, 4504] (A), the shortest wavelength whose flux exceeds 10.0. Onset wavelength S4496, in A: 4493.0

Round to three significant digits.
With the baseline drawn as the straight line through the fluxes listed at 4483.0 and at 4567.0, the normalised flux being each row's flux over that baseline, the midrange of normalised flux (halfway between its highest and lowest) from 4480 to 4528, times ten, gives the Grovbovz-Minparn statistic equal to 10.1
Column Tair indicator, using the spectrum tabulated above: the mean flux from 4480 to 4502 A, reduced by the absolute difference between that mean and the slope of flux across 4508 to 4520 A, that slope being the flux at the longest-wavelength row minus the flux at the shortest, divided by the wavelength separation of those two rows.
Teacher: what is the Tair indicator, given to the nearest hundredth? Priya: 0.02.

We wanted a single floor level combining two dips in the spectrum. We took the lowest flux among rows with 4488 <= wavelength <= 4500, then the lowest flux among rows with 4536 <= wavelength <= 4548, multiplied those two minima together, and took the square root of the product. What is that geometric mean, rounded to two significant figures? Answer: 8.1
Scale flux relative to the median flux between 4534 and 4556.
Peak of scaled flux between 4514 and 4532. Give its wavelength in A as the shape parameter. 4515.0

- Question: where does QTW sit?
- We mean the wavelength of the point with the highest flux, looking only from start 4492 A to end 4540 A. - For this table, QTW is 4515.0 A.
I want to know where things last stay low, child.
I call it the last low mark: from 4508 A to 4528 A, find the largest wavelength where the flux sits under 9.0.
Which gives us 4527.0 A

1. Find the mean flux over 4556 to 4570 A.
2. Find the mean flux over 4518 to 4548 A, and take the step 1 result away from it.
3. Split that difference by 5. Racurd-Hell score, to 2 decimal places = -0.14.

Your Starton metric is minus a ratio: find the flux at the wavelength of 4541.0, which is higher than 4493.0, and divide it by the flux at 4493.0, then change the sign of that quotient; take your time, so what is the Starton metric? -0.74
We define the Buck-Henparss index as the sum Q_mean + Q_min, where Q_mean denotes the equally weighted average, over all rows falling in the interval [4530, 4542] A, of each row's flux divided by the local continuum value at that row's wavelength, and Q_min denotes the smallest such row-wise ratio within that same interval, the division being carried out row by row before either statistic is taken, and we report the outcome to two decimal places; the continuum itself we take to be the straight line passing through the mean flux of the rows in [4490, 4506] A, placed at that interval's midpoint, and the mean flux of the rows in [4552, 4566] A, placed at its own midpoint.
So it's 1.56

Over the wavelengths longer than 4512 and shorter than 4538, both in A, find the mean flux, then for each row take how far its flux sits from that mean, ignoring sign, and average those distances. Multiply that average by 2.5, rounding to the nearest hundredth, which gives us 2.62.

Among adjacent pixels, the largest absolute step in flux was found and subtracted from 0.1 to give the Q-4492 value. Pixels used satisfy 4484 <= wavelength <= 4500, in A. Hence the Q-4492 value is -2.59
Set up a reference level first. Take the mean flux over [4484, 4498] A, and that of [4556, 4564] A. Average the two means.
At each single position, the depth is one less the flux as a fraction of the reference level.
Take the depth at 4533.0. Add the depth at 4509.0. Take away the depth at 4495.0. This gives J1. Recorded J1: 0.4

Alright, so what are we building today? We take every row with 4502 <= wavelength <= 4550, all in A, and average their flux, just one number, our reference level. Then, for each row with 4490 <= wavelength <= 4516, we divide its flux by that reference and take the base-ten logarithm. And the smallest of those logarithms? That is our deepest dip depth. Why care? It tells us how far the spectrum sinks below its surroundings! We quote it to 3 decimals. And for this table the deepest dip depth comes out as -0.078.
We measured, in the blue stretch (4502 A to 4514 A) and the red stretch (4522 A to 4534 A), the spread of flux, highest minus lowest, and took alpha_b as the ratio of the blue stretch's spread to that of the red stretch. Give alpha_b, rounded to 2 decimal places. 1.88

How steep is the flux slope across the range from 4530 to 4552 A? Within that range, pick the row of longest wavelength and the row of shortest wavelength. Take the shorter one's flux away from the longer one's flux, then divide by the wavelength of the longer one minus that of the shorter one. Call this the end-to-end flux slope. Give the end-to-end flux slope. 0.14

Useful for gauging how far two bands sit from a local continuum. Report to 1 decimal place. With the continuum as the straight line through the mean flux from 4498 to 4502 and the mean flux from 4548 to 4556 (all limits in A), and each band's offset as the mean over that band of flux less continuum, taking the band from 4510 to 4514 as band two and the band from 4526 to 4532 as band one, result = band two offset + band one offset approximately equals -0.4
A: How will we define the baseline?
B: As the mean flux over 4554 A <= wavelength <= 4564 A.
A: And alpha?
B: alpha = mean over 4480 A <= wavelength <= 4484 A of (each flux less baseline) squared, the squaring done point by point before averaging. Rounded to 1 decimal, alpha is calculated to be 4.1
